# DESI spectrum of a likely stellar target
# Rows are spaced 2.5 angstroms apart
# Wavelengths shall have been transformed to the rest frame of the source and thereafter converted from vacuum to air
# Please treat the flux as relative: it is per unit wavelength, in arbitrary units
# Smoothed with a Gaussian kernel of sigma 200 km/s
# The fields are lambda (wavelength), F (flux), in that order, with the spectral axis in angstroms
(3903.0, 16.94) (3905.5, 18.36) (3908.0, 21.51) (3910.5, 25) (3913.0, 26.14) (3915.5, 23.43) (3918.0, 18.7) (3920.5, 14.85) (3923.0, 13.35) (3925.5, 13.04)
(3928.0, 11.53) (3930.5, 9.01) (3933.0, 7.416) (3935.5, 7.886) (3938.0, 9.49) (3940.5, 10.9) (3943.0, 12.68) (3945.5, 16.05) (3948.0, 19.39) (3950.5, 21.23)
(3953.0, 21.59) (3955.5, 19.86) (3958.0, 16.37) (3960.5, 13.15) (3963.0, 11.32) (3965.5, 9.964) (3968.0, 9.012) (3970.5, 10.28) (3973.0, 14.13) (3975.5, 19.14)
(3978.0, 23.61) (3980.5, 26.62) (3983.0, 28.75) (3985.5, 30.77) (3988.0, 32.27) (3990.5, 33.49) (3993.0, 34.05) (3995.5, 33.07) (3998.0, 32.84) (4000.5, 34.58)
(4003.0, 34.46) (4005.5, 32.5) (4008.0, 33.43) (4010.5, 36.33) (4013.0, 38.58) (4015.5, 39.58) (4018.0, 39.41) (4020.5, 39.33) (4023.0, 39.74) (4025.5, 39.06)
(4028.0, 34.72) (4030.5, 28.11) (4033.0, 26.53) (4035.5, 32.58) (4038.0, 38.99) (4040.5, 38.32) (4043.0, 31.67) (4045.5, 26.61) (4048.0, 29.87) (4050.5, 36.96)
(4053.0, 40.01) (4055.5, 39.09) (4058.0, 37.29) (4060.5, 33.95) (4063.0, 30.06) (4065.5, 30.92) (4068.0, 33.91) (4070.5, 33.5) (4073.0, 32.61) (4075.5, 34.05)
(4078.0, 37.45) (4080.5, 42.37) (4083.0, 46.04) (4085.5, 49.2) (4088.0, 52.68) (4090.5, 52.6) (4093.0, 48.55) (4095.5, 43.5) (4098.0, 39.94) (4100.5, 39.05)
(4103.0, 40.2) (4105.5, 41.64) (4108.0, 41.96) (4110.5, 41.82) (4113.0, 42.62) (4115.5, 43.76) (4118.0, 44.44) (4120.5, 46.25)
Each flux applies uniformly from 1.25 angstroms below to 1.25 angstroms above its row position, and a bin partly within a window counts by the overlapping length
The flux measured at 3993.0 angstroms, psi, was 34.05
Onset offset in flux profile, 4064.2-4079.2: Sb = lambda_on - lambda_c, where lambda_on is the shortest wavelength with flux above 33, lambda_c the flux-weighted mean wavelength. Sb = -3.9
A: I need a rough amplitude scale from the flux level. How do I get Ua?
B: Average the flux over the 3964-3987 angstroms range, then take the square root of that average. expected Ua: 4.4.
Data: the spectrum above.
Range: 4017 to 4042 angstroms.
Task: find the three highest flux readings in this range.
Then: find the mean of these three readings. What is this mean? 39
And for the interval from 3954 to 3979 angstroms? 21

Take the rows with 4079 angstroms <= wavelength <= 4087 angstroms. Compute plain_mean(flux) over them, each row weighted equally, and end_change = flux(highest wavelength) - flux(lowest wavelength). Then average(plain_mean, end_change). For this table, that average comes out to 26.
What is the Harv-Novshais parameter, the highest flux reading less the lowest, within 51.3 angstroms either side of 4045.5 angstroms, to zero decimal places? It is 26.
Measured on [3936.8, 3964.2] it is 12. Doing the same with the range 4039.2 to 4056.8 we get 13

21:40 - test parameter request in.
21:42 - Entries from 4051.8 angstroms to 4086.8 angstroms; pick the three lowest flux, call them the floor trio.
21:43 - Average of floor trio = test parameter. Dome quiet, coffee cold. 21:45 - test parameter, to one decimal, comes 31.2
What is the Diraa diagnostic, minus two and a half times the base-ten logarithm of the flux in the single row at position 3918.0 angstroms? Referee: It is -3.2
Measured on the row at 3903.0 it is -3.1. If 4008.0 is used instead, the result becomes -3.8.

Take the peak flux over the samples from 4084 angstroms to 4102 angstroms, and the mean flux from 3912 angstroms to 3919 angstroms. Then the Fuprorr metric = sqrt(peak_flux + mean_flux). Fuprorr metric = 8.7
